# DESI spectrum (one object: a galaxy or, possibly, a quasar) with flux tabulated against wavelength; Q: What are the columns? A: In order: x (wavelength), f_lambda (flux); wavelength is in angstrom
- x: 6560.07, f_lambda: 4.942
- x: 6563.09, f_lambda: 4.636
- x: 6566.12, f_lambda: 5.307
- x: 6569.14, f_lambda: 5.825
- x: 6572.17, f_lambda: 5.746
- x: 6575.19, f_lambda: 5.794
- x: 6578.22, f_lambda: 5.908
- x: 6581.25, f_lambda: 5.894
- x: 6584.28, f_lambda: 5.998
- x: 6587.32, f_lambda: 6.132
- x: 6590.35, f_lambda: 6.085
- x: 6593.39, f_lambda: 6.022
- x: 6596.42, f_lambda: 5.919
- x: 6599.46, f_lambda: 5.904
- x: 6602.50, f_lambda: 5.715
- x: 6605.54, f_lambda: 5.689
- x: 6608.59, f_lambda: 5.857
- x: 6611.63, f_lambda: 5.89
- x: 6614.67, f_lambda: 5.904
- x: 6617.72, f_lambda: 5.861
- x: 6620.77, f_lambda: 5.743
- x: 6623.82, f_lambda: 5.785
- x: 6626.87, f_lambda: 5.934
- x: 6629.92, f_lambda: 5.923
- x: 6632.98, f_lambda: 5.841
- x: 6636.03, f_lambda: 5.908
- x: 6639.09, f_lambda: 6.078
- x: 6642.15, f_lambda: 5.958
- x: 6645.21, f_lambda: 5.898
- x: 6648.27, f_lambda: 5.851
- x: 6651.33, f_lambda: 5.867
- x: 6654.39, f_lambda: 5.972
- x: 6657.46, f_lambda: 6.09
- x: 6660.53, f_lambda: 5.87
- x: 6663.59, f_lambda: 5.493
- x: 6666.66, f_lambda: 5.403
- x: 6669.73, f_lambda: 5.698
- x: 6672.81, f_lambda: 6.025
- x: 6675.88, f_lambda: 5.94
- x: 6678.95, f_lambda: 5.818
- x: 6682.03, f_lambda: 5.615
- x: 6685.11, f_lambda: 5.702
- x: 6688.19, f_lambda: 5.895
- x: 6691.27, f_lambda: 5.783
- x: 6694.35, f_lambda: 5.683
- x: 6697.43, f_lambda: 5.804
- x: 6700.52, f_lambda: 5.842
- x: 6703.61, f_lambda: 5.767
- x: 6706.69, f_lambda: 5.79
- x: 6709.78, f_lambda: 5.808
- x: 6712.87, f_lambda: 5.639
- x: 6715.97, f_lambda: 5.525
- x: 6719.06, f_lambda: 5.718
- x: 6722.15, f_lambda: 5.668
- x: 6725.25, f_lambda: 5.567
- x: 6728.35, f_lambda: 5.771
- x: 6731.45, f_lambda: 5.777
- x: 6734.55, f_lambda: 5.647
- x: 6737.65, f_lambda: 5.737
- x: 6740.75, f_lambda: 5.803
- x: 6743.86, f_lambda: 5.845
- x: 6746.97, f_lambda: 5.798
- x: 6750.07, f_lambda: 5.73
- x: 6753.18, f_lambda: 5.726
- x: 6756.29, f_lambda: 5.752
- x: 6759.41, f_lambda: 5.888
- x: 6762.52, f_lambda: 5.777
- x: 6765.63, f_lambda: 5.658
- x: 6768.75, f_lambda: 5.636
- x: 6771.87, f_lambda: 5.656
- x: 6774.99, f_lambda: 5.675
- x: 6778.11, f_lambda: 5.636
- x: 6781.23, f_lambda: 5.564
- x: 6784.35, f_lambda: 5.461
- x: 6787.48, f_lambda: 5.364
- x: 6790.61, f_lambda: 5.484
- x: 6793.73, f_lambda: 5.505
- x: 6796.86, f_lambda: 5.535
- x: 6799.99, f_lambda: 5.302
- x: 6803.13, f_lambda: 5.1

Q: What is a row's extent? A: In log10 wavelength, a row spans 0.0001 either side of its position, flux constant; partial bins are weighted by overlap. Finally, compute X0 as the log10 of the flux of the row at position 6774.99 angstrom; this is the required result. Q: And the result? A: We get 0.75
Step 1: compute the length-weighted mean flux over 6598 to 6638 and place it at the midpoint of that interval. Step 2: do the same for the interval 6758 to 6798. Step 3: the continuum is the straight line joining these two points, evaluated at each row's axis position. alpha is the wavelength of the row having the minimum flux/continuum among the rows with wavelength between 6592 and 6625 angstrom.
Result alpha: 6605.54 angstrom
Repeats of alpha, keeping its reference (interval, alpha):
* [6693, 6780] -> 6715.97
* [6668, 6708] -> 6682.03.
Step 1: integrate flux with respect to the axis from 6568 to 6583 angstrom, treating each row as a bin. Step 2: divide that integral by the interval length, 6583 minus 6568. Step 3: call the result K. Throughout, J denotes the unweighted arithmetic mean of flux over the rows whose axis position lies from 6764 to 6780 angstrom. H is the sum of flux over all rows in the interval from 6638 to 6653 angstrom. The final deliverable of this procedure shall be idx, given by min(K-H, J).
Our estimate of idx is -23.8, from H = 29.7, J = 5.65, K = 5.84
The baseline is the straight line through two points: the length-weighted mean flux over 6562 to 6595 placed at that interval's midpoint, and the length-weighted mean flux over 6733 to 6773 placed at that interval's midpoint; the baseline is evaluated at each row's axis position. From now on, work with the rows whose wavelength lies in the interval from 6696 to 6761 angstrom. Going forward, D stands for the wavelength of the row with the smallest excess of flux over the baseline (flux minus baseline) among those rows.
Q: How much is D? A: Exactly 6715.97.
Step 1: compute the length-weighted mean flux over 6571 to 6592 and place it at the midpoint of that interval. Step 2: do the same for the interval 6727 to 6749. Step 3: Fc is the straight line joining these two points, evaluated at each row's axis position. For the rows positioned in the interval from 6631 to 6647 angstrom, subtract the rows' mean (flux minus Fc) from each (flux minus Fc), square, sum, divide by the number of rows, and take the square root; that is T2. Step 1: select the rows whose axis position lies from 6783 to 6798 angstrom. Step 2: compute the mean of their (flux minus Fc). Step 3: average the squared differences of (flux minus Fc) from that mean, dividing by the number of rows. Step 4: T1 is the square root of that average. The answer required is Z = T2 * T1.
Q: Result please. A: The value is 0.0050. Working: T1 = 0.062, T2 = 0.08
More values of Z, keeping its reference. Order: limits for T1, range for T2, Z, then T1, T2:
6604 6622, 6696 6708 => 0.0021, 0.081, 0.03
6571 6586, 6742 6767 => 0.0061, 0.093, 0.07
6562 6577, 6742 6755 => 0.0211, 0.458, 0.05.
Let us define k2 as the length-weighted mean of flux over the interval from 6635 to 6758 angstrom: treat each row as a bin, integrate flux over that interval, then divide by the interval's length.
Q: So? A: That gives 5.78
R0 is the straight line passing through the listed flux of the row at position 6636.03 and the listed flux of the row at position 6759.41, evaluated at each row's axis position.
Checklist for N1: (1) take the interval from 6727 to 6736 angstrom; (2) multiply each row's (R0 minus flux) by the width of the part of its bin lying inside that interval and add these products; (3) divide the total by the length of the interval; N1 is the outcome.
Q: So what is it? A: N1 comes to 0.16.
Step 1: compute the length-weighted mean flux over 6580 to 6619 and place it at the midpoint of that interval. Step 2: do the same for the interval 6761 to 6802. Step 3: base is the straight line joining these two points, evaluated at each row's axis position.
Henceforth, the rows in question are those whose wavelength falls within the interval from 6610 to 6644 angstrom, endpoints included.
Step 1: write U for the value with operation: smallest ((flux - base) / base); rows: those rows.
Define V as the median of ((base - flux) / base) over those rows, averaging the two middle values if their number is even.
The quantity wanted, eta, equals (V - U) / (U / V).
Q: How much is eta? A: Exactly 0.003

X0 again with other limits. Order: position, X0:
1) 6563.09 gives 0.67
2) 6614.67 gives 0.77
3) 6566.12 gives 0.72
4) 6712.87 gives 0.75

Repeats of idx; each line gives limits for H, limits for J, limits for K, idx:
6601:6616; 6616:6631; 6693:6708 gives -23.3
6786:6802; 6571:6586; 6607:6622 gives -21.3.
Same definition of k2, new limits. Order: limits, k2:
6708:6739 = 5.69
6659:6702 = 5.76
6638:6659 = 5.96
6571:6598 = 5.95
